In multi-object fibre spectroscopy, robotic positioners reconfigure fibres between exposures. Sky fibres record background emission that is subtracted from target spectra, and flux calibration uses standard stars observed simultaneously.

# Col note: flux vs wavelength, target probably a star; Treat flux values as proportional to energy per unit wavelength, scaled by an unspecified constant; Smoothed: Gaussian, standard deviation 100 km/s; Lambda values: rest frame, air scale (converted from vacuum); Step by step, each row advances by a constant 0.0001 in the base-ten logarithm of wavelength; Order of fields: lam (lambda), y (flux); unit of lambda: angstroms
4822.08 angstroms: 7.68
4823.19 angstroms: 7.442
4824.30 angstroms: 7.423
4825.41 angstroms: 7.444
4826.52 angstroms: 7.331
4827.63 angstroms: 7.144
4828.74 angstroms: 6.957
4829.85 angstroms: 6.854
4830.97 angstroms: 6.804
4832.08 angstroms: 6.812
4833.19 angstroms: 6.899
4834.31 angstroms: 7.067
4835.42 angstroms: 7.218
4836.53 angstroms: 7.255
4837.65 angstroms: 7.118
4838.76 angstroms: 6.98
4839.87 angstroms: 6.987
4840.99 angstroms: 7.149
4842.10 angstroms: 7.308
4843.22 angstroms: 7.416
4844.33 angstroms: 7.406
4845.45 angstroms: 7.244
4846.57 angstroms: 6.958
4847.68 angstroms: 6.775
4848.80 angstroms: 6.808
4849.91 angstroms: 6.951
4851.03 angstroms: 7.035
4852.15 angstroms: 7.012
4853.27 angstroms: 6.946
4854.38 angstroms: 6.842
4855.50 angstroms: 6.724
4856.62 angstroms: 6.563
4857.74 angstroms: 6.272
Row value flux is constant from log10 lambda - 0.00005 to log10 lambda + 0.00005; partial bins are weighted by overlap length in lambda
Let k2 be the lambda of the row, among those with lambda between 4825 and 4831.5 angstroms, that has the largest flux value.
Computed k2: 4825.41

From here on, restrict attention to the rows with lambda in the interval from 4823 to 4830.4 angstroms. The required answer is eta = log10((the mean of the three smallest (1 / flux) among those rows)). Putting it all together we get -0.871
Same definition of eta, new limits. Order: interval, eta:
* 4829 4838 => -0.857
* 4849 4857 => -0.845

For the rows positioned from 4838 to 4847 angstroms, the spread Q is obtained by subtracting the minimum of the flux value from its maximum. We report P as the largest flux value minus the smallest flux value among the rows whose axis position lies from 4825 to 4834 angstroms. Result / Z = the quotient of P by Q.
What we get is 1.4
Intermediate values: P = 0.64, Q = 0.458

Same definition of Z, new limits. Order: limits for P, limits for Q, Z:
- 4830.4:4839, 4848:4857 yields 1.0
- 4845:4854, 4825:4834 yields 0.7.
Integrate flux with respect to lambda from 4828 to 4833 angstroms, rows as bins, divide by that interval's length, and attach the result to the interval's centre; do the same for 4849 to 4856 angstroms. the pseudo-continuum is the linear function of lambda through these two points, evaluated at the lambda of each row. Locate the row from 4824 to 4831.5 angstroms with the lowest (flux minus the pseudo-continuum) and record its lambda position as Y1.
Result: 4830.97 angstroms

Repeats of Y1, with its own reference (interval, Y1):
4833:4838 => 4833.19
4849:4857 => 4856.62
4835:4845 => 4838.76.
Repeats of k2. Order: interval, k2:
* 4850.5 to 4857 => 4851.03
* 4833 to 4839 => 4836.53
